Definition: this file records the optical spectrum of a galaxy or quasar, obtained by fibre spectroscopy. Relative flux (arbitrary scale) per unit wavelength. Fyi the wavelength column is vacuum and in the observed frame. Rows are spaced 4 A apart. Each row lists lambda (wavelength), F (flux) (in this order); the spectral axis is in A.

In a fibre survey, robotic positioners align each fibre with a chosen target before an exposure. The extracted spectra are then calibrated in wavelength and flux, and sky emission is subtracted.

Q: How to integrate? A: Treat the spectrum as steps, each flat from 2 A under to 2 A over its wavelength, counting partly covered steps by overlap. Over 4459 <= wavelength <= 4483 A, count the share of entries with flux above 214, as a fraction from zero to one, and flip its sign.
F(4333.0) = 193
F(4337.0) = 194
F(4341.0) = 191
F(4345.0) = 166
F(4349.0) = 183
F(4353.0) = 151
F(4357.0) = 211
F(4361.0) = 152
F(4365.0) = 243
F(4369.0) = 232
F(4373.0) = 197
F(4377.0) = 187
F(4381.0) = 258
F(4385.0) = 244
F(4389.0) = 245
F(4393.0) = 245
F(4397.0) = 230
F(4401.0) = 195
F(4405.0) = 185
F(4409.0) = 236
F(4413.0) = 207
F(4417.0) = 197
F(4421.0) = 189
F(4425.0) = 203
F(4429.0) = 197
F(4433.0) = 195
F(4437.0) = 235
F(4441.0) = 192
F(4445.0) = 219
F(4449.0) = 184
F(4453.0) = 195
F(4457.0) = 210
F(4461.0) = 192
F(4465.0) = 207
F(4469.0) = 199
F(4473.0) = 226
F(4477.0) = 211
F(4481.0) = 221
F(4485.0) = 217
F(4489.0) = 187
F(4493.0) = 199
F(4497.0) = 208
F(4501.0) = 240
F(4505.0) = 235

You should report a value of -0.33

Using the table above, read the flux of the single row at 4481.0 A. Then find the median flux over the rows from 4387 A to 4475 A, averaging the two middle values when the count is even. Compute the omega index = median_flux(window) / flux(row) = 0.91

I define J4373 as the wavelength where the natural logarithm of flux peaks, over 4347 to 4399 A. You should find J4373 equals 4381.0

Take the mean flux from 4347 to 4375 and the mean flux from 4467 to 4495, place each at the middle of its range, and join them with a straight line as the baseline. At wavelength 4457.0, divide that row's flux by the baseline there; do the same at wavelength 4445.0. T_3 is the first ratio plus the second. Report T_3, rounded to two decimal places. 2.09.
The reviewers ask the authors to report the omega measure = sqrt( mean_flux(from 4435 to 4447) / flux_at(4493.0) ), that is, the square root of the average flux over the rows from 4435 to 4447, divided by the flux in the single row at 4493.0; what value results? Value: 1.04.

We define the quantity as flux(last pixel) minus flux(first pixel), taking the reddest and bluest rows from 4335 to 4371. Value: 38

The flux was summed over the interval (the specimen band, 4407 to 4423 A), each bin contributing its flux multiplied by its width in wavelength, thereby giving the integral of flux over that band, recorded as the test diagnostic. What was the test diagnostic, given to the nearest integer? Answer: 3316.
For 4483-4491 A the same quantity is 1616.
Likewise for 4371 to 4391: 4524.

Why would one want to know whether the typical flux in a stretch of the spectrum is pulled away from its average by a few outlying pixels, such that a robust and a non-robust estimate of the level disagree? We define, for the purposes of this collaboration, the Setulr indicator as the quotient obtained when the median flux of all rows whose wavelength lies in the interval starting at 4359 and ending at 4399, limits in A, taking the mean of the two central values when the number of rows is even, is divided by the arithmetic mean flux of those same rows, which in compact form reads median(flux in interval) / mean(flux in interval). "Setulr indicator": 1.064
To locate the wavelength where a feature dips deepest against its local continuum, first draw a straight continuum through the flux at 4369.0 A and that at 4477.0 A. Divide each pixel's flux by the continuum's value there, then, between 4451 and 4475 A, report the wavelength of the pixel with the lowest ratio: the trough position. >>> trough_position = 4461.0 A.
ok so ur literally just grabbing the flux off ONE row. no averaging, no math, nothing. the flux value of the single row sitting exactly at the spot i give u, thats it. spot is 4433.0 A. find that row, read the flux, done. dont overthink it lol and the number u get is 195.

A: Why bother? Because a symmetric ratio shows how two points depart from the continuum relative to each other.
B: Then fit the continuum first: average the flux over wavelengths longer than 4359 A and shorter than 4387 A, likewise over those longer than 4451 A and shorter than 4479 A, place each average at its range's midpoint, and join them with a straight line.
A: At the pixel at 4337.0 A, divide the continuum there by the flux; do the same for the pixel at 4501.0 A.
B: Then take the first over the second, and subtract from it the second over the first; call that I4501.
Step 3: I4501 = 0.61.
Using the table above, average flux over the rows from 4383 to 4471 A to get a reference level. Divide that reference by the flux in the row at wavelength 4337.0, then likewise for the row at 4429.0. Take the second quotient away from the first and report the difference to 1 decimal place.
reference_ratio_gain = 0.0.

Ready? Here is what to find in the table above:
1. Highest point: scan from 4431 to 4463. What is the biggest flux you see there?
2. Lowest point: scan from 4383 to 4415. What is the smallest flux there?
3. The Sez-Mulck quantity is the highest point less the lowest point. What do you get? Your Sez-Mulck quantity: 50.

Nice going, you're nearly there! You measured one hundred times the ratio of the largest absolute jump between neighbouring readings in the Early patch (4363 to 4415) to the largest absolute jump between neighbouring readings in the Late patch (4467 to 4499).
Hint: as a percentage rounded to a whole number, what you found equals 237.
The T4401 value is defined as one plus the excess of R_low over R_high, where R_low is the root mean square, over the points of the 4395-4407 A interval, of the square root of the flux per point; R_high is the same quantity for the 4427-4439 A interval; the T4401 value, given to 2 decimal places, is 0.80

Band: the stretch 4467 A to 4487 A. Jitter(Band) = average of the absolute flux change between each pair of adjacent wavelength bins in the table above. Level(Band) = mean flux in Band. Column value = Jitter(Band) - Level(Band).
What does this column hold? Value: -201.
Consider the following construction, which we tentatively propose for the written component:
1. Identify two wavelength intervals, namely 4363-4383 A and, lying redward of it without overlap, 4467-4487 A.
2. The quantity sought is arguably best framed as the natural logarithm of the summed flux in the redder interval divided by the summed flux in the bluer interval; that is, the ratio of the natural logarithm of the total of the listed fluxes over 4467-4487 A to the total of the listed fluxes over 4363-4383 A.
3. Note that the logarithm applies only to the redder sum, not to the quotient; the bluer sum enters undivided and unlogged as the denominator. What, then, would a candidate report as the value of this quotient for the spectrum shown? 0.0062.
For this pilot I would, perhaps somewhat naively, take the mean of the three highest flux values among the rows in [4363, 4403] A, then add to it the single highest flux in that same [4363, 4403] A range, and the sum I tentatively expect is 507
